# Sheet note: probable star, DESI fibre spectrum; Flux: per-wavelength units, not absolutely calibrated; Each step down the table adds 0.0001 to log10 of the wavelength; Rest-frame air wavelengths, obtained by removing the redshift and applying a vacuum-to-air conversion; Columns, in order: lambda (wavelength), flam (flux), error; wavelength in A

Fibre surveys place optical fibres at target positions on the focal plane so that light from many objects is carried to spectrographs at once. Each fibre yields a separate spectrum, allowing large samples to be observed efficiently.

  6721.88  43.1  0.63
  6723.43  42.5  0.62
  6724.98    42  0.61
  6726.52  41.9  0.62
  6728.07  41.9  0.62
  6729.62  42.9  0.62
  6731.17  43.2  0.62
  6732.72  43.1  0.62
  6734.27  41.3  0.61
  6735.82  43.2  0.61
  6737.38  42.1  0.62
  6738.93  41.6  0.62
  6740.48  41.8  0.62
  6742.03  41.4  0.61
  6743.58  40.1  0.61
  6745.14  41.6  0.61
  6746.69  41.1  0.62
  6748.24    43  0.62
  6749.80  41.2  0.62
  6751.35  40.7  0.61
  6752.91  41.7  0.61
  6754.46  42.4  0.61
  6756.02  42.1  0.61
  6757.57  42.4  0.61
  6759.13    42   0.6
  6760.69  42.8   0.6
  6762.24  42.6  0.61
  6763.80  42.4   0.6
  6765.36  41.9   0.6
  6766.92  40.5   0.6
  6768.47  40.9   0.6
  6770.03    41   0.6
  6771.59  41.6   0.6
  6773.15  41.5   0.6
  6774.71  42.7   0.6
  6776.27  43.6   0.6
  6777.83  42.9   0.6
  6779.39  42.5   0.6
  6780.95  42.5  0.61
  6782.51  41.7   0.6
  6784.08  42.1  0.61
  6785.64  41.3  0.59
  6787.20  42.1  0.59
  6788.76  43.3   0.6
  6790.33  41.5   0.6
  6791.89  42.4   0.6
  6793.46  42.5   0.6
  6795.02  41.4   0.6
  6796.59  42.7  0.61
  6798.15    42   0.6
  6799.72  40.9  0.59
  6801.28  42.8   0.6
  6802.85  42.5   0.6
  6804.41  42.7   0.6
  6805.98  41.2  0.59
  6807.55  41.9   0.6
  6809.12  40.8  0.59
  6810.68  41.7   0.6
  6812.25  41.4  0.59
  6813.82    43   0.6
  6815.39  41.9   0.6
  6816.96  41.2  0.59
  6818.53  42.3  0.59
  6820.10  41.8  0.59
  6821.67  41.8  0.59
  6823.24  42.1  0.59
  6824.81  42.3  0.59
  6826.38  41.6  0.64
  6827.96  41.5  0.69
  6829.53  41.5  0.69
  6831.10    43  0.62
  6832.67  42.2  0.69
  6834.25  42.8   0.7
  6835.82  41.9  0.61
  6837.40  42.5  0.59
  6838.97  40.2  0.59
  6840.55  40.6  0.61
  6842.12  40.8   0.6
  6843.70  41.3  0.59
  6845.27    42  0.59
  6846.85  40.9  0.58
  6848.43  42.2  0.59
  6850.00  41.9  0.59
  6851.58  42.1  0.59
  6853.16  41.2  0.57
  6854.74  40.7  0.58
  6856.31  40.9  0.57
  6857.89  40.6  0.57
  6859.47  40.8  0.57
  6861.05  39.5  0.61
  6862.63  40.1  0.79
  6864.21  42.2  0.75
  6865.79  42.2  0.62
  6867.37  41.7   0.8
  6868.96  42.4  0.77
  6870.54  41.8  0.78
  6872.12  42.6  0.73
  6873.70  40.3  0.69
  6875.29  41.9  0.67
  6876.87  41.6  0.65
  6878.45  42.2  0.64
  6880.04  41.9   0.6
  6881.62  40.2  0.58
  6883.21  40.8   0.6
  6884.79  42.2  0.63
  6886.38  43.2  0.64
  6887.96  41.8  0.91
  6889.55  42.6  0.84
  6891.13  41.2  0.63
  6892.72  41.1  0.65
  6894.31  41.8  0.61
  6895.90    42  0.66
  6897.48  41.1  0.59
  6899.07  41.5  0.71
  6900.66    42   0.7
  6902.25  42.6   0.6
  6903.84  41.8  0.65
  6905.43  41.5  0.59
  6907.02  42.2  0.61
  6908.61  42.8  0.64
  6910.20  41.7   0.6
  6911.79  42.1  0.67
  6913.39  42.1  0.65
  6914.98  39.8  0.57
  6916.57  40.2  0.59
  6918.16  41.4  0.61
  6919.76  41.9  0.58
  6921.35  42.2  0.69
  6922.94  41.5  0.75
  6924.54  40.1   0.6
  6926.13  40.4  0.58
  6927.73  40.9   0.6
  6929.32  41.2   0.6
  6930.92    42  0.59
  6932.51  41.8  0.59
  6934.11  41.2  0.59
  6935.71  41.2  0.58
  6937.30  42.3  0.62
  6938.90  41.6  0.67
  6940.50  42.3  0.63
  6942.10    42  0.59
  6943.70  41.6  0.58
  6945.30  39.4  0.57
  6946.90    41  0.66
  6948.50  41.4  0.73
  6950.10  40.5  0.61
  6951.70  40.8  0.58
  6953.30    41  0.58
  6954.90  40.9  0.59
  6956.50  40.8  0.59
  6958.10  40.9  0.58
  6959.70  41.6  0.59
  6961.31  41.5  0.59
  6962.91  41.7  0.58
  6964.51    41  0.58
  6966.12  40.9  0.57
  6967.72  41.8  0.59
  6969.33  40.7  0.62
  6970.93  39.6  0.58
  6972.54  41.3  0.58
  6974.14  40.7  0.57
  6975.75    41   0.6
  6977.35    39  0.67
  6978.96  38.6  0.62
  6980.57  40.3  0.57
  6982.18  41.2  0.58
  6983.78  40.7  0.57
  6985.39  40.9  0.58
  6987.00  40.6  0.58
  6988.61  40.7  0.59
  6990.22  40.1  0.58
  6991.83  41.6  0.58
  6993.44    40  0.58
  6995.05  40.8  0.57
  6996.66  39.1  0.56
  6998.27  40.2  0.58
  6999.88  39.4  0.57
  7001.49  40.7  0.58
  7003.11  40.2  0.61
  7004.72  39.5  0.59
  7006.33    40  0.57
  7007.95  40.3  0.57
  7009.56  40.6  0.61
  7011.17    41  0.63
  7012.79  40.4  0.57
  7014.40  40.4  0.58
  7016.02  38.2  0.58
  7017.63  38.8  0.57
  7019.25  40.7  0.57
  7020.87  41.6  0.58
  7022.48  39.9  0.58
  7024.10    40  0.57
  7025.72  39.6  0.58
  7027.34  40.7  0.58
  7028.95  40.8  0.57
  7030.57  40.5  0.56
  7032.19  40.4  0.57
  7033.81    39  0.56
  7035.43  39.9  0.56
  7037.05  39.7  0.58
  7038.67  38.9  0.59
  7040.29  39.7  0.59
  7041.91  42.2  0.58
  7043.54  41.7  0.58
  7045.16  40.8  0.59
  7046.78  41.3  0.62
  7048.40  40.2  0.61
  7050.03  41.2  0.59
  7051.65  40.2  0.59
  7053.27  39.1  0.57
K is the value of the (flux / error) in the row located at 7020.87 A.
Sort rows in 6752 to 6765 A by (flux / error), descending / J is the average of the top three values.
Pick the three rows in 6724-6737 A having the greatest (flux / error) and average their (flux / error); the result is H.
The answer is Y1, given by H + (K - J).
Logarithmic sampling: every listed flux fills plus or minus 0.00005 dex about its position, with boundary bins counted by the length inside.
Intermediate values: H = 70.0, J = 70.7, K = 71.7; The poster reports 71.1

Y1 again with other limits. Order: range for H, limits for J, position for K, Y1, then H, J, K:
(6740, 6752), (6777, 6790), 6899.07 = 55.2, 68.5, 71.7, 58.5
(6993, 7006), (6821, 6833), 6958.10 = 69.7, 70.5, 71.3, 70.5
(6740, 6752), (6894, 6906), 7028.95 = 69.7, 68.5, 70.3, 71.6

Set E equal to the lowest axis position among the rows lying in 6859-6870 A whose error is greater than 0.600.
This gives 6861.05 A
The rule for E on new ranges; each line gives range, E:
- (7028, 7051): 7046.78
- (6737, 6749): 6737.38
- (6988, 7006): 7003.11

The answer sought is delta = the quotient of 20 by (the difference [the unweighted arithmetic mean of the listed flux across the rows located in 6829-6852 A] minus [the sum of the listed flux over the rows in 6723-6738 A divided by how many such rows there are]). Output -29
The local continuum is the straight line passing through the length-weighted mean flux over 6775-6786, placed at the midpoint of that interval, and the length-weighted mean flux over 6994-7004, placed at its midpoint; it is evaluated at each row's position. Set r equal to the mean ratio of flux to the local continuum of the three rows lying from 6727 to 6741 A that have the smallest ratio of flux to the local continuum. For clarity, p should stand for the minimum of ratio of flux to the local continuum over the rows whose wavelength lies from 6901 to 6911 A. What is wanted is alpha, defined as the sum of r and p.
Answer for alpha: 1.98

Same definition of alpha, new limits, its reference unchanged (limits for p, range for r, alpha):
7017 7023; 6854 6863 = 1.94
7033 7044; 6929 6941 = 1.99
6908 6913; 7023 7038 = 2.01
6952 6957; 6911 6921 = 1.99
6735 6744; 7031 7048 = 1.92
